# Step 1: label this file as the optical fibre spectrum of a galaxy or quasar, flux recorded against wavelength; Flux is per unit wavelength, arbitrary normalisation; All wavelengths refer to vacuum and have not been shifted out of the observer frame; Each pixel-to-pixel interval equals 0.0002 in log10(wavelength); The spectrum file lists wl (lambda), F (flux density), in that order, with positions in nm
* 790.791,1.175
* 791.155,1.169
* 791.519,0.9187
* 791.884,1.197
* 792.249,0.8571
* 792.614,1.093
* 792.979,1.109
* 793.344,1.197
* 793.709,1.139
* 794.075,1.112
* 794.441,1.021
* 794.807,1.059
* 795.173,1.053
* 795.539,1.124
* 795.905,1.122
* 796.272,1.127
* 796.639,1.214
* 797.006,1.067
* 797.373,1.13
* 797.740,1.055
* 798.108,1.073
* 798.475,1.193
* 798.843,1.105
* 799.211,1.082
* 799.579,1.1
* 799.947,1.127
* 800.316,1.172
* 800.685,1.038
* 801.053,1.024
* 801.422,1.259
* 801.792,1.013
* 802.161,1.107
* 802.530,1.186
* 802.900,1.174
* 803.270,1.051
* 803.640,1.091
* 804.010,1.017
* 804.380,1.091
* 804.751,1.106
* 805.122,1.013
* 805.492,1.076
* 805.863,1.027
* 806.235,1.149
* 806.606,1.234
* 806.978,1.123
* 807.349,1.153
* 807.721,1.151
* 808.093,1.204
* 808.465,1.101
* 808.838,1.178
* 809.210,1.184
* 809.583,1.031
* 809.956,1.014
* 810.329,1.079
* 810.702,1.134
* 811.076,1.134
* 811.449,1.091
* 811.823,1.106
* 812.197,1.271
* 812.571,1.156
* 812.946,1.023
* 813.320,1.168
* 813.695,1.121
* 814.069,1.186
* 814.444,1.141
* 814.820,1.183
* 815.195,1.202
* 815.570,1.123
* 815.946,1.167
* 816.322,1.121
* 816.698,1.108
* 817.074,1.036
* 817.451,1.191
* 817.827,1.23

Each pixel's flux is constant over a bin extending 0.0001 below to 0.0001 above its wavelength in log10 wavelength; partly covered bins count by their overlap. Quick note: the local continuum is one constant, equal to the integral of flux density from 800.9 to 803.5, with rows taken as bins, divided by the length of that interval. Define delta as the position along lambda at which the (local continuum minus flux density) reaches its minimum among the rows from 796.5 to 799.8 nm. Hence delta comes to 796.639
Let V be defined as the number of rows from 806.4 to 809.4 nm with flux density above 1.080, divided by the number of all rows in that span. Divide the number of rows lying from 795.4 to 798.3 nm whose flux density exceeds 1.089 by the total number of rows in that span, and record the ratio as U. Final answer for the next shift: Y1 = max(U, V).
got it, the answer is 1.00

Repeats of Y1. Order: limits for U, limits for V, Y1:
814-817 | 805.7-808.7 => 1.00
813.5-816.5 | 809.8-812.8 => 1.00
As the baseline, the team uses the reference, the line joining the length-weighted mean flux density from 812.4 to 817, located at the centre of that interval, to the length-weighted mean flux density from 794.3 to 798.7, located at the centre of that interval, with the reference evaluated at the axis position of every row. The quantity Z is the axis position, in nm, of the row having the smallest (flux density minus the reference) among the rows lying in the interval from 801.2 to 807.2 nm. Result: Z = 805.122 nm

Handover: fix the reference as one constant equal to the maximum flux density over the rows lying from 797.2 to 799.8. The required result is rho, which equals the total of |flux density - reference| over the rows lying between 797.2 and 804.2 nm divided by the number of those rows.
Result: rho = 0.095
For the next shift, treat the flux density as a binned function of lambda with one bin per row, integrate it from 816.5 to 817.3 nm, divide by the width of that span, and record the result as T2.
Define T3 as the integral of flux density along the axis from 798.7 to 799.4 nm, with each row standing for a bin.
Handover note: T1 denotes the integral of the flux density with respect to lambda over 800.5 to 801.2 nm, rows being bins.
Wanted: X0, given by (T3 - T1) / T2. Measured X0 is 0.04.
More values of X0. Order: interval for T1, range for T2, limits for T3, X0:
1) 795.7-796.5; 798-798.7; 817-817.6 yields -0.20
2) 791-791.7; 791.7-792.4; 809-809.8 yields 0.15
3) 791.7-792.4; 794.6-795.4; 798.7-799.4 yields 0.04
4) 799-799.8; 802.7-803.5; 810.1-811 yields 0.11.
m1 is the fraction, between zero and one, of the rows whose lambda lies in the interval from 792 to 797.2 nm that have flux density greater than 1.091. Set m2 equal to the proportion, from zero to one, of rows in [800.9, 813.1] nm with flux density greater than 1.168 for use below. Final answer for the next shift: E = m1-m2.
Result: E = 0.400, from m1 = 0.643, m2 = 0.242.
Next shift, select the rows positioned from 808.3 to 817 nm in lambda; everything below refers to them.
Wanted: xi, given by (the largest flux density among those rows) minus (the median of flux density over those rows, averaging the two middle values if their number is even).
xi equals 0.14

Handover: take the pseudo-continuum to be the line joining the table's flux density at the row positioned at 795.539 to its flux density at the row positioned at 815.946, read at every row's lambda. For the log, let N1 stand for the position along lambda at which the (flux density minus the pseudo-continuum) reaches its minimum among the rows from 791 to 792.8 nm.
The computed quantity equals 792.249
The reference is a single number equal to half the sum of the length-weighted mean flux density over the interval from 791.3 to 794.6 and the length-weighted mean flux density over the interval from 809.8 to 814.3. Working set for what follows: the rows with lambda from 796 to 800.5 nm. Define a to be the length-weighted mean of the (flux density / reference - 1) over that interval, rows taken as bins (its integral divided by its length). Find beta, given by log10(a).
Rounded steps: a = 0.020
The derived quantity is -1.7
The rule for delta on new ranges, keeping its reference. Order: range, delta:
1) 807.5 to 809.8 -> 808.093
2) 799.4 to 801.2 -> 800.316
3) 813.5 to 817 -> 815.195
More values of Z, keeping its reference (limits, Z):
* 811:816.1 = 812.946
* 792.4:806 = 805.122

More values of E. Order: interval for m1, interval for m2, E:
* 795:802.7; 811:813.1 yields 0.452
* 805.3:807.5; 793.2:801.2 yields 0.485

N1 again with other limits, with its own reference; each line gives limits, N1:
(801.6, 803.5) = 801.792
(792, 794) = 792.249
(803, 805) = 804.010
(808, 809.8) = 809.583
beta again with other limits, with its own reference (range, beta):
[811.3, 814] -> -1.5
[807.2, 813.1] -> -1.6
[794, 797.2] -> -3.1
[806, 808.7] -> -1.3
